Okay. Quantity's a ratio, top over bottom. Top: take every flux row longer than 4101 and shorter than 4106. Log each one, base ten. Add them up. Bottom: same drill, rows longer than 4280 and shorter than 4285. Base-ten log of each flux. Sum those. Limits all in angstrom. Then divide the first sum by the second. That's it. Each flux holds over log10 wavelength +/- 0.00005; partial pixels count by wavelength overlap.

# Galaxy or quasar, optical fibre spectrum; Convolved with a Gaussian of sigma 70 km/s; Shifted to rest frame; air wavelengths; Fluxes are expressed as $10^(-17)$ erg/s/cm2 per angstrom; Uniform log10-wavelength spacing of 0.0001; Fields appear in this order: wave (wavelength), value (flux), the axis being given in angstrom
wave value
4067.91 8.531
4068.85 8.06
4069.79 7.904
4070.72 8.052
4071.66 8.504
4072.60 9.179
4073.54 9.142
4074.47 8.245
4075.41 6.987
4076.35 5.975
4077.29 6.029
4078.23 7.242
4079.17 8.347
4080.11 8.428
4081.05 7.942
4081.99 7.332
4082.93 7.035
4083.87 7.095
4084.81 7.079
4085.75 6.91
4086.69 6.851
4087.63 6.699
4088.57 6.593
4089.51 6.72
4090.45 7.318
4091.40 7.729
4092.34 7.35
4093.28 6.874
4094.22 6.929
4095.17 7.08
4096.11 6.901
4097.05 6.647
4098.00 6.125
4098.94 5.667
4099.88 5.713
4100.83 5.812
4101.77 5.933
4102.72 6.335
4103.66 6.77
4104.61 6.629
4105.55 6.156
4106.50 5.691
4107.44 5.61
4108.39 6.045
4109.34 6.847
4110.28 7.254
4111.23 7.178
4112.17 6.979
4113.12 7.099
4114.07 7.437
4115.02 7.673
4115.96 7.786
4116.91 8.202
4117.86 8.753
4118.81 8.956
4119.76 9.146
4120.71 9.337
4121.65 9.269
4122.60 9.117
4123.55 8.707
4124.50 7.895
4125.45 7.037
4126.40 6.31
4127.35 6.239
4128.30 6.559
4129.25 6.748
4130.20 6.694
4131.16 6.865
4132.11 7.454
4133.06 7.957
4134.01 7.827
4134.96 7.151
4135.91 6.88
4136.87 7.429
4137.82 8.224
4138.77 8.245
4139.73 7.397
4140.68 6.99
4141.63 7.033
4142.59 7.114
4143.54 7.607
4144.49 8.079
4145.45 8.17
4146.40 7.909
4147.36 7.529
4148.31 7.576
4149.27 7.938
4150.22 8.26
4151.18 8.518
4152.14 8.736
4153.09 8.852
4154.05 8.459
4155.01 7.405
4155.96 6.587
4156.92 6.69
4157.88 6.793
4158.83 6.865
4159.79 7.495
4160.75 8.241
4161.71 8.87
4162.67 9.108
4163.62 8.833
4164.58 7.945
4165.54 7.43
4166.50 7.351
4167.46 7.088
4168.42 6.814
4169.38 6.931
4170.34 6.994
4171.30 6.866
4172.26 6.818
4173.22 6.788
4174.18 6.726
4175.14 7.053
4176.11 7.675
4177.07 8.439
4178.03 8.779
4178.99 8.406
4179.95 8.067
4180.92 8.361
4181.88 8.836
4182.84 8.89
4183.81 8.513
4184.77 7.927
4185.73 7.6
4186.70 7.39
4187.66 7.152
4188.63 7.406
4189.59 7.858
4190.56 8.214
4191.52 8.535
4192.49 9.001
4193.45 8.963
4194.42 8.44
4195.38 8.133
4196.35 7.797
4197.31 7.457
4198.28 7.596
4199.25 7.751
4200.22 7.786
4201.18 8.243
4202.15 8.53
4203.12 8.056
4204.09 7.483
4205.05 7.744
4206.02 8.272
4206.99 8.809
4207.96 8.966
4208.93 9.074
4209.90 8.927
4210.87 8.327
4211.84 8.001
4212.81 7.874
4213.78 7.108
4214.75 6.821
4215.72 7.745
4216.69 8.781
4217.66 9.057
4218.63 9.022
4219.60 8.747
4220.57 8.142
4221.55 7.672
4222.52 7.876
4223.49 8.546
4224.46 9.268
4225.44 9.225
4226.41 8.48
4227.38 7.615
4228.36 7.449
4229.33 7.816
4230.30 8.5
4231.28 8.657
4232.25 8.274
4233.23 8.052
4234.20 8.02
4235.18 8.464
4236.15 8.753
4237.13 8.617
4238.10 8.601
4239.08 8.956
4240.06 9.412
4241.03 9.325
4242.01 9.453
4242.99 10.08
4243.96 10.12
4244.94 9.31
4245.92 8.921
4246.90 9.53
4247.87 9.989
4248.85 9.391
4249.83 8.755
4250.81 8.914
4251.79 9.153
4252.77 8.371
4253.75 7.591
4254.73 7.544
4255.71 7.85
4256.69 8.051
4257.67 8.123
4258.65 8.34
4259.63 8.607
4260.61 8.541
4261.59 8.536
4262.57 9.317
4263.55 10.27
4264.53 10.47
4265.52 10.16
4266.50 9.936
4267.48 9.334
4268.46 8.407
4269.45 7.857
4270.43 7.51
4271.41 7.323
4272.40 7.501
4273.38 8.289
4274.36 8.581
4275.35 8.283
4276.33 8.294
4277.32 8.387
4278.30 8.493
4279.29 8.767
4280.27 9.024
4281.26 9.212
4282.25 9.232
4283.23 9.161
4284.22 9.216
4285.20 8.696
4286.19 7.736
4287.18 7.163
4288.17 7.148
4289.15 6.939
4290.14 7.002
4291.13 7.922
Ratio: 0.83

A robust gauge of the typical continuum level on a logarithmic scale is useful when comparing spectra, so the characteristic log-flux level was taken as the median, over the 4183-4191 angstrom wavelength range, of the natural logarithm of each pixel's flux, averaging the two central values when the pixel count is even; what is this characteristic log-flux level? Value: 2.04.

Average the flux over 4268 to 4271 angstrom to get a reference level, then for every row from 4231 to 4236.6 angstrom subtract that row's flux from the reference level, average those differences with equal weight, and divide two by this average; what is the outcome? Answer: -4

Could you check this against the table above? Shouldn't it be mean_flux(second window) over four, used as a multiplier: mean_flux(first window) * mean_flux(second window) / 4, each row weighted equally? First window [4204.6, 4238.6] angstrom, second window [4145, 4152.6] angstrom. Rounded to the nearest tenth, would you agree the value 16.8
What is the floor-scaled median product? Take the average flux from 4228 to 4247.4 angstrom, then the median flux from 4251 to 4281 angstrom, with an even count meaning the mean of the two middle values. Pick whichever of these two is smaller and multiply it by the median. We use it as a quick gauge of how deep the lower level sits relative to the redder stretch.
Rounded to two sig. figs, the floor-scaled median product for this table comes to 71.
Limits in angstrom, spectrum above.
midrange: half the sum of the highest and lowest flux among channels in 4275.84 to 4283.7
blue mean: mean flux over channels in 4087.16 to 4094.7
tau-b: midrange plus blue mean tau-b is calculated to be 15.8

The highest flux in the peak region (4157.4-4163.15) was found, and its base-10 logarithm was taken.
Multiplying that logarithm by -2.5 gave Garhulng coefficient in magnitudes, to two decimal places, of -2.40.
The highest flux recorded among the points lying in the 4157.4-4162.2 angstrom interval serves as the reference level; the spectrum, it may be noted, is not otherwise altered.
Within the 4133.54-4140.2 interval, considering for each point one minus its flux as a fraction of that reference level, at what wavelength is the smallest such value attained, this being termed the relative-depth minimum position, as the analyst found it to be 4138.77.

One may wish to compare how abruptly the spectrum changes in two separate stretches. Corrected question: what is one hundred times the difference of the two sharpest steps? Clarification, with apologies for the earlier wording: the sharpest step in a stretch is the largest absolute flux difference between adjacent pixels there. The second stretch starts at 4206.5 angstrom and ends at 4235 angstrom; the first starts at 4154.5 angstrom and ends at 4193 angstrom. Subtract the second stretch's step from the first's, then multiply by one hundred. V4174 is -15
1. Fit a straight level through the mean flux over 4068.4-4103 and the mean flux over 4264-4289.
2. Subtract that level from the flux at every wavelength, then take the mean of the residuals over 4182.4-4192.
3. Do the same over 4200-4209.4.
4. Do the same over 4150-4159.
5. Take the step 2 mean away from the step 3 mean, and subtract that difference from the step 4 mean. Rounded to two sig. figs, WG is -0.17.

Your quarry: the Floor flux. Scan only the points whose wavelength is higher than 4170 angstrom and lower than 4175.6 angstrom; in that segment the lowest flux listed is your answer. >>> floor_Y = 6.726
